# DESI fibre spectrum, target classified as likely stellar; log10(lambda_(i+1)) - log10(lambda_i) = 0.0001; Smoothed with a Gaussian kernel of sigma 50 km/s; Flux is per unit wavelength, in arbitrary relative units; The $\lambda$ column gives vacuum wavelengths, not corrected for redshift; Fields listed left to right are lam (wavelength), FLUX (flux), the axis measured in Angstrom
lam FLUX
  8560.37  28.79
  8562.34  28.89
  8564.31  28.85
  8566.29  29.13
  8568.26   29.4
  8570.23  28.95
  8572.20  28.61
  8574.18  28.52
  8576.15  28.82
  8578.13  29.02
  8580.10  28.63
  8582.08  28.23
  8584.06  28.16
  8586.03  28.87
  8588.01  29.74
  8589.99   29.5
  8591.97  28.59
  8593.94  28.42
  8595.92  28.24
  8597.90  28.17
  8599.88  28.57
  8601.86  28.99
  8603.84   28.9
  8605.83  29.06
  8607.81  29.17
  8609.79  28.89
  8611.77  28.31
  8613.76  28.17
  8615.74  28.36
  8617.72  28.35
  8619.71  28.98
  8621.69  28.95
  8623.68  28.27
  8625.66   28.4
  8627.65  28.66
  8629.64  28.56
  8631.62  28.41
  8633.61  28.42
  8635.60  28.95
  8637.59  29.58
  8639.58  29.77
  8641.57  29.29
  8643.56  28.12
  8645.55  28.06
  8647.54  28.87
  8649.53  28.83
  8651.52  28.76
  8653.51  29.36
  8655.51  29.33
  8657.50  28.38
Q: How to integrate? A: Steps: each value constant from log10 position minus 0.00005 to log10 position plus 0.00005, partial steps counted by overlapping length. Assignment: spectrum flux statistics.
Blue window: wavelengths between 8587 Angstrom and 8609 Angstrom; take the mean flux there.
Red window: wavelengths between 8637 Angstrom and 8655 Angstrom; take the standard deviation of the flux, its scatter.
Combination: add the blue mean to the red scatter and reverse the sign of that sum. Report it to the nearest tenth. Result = -29.4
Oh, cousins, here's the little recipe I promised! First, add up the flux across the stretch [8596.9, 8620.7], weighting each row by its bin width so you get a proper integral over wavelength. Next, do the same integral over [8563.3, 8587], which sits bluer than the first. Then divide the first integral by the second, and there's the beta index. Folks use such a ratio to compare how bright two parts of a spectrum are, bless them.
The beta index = 1.00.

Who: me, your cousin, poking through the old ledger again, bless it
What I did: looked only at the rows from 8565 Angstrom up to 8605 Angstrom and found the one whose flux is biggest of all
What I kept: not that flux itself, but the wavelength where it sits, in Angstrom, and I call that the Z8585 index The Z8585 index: 8588.01 Angstrom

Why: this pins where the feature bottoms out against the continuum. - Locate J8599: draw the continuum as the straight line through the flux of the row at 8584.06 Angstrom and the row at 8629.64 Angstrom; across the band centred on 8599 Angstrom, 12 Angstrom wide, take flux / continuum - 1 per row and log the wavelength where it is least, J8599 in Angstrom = 8597.90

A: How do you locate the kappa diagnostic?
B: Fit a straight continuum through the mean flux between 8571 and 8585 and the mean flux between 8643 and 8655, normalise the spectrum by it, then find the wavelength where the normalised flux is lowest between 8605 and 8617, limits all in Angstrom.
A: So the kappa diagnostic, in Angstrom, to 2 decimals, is 8613.76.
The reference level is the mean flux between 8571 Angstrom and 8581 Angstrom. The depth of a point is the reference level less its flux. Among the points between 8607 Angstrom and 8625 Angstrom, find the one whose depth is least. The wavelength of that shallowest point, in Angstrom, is 8607.81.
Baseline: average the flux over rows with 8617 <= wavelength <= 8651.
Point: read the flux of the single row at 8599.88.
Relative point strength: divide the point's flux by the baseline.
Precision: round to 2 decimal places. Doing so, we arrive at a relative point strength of 0.99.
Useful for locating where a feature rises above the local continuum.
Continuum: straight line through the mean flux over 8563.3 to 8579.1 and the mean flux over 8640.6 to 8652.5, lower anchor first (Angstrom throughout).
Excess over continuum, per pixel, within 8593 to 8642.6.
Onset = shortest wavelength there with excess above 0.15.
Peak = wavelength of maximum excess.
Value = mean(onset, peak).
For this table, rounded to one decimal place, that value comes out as 8620.7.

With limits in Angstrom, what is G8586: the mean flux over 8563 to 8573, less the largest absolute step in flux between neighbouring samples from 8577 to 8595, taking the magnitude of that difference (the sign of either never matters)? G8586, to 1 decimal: 28.1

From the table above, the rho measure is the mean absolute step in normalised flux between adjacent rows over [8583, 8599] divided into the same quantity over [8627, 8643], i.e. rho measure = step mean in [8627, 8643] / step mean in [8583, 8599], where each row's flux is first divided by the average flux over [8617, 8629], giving 0.66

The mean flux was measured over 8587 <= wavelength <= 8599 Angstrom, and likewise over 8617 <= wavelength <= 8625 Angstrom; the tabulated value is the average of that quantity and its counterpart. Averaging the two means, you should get 28.71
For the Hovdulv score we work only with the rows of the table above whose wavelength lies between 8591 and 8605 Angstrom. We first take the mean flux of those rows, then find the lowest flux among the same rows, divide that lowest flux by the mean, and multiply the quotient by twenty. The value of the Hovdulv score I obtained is 19.7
